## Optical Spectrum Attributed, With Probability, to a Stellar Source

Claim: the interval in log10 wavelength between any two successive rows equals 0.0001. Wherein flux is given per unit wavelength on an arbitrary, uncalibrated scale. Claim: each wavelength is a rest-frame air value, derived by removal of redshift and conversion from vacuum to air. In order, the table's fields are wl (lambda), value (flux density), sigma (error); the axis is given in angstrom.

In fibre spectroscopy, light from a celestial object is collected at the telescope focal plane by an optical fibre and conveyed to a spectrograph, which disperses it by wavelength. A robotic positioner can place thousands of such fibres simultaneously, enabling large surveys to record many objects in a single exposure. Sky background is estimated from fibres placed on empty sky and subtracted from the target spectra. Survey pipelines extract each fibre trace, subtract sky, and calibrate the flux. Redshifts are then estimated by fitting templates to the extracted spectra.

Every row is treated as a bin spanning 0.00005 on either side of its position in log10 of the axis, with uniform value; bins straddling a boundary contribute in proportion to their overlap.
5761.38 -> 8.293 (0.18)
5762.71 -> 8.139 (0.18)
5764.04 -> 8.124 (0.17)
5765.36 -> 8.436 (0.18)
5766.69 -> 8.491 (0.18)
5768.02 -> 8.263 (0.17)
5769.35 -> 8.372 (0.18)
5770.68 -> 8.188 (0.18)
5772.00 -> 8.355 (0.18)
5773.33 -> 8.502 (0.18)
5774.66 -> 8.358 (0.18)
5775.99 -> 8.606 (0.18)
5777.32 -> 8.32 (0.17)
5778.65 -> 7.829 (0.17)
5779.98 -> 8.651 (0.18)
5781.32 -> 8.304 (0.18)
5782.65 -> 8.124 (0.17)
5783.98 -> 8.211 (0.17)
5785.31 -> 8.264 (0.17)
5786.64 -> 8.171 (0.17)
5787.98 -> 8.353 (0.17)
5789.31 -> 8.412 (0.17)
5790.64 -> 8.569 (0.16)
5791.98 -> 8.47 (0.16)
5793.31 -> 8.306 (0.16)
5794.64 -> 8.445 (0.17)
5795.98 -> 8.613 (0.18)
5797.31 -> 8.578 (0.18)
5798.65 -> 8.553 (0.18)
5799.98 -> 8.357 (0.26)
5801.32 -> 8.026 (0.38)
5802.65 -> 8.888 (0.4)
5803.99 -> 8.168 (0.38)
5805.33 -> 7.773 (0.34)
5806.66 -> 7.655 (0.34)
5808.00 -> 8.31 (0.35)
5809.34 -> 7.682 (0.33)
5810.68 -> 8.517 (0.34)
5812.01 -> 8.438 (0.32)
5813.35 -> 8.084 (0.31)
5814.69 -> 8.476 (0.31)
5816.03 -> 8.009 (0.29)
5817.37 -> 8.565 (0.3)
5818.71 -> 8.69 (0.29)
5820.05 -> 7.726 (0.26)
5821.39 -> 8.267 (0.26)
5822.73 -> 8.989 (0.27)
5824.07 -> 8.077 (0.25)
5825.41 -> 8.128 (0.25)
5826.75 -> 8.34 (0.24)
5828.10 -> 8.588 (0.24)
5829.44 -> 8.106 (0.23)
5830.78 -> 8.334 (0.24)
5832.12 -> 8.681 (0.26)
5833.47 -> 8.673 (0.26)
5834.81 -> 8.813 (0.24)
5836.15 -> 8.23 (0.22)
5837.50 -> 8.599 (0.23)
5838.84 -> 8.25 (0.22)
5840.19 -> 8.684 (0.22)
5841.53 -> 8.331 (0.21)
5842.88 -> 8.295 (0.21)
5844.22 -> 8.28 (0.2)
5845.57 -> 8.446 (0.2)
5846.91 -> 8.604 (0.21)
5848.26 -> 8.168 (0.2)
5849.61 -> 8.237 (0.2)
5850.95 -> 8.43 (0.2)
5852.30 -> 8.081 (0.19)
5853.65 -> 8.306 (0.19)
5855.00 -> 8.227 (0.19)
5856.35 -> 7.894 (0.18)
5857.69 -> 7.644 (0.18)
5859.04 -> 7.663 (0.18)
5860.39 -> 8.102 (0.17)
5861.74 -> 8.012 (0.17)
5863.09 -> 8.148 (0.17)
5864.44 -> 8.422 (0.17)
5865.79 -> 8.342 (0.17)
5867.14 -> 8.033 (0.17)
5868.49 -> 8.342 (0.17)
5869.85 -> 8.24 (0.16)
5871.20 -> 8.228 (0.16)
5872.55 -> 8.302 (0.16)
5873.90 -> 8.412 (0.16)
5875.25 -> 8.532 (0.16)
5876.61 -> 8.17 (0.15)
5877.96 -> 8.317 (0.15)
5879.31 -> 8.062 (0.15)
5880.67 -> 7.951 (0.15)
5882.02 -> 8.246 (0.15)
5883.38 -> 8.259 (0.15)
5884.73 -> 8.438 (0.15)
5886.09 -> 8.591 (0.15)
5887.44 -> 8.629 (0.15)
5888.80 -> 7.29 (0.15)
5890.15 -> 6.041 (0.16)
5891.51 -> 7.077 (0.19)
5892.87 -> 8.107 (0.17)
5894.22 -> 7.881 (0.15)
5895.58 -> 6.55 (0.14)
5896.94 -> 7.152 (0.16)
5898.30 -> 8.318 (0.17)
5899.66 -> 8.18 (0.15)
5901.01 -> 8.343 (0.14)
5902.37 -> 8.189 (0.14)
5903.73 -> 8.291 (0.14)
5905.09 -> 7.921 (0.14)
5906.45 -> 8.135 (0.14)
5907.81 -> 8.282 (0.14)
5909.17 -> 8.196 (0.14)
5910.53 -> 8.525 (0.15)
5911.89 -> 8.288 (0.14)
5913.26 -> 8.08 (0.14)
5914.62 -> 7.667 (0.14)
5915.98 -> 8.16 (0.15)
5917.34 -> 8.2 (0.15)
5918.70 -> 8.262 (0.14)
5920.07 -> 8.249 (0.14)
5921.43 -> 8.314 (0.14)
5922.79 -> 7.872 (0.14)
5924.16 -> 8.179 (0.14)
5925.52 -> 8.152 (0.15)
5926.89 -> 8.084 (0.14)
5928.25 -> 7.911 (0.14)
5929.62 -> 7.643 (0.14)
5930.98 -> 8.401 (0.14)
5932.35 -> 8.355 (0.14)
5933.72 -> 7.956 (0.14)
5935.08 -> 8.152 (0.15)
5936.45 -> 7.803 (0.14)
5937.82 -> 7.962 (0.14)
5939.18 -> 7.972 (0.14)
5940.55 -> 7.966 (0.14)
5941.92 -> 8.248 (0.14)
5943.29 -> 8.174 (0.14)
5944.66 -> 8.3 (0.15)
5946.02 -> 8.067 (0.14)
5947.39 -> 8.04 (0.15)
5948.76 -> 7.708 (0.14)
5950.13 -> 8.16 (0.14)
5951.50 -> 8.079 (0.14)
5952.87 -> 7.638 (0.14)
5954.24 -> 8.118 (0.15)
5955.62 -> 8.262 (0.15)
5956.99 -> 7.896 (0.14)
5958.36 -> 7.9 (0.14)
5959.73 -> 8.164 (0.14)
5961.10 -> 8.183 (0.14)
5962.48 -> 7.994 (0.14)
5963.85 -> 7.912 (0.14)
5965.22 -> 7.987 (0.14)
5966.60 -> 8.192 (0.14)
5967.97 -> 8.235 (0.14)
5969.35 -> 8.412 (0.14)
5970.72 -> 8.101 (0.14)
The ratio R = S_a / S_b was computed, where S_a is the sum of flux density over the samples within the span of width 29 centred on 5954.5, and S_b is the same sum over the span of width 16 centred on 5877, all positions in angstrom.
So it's 1.71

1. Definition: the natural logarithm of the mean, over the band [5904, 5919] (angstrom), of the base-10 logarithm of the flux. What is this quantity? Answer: -0.093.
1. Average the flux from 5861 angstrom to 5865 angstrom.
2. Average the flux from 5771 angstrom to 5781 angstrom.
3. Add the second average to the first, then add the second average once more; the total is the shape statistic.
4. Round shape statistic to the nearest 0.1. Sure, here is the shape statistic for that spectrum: 24.9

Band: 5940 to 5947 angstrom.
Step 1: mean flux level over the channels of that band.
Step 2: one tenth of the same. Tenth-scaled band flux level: 0.815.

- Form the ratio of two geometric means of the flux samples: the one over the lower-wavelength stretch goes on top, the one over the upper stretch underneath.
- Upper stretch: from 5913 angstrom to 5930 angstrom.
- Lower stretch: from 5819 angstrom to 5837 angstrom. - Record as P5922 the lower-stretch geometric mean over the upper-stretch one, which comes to 1.04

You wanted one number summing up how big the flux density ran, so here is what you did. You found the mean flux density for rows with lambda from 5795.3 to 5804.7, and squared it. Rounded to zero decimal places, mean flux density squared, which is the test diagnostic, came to 71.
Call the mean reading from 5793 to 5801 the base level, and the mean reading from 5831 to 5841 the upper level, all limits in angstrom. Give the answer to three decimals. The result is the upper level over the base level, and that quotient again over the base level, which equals 0.119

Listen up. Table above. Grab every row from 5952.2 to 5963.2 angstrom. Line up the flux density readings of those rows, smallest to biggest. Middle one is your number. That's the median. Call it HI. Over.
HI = 8.06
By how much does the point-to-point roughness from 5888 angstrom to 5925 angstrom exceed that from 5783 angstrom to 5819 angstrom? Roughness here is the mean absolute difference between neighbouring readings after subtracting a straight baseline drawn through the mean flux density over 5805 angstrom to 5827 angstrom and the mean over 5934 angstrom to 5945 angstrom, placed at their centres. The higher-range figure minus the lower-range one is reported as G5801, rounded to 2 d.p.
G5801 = 0.11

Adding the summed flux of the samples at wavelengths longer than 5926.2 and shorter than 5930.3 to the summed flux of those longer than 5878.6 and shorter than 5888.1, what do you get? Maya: 82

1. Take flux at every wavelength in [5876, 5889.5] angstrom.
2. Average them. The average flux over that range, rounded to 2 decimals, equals 8.20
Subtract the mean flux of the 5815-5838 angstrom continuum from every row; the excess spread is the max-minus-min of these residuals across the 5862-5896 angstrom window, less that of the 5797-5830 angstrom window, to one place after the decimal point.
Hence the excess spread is 1.3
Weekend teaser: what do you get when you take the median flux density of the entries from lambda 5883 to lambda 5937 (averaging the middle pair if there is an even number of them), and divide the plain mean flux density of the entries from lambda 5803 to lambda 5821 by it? 1.00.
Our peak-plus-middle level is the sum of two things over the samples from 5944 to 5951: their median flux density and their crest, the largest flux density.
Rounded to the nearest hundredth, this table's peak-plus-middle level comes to 16.37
